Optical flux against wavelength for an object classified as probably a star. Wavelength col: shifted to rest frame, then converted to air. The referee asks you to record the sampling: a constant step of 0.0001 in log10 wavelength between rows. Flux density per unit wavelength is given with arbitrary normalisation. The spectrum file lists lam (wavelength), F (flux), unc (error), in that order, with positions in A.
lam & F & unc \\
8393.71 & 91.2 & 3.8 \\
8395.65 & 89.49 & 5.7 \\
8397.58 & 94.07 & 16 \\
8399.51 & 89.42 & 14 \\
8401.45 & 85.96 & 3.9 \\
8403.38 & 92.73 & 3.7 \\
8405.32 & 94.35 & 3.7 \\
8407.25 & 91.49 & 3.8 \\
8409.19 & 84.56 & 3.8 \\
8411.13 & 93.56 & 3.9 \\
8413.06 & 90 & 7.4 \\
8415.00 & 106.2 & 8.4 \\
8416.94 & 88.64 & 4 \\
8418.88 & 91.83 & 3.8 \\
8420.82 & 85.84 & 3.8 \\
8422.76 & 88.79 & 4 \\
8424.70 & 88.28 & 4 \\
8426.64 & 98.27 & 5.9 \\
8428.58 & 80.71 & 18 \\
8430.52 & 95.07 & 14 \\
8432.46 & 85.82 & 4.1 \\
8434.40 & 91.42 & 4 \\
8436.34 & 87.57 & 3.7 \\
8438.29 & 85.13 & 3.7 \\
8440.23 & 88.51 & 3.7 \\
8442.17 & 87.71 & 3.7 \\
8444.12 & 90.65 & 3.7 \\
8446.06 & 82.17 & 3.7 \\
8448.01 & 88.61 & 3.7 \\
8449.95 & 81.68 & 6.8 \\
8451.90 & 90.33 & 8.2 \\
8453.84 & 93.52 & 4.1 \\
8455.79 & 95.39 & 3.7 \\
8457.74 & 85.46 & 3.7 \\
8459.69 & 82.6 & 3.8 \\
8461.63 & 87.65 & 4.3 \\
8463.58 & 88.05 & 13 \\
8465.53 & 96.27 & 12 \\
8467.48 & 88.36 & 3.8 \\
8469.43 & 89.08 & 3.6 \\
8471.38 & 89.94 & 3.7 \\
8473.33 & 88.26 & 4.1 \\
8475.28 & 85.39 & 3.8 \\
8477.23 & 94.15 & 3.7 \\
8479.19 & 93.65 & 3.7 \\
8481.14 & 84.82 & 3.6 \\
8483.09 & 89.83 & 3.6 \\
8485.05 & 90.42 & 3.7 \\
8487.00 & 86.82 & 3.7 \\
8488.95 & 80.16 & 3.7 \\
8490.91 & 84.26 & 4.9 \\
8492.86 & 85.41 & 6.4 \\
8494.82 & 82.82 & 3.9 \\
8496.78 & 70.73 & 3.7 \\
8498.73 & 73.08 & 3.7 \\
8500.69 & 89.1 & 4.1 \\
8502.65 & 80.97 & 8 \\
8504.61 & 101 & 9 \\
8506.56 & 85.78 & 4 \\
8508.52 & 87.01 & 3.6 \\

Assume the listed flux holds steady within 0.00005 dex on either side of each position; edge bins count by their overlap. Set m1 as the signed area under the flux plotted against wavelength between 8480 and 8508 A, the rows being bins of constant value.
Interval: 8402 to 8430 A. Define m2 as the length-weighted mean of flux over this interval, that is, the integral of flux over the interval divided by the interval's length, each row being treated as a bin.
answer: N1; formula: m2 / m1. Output 0.0384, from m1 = 2374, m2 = 91.1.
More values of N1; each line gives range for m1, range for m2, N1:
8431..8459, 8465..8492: 0.0359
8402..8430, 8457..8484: 0.0349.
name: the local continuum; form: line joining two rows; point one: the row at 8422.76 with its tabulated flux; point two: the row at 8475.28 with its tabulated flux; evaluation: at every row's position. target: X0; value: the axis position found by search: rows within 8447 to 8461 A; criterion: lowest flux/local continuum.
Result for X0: 8449.95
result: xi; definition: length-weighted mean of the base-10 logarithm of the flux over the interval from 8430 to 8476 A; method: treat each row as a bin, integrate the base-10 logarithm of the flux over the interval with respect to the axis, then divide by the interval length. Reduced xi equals 1.95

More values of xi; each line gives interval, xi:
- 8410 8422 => 1.96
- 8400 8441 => 1.95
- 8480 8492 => 1.94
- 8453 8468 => 1.95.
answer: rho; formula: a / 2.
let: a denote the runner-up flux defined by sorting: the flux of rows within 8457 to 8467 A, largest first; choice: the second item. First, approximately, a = 88.05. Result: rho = 44.0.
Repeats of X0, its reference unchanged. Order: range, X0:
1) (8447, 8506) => 8496.78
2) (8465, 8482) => 8481.14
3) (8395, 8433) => 8428.58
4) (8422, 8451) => 8428.58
